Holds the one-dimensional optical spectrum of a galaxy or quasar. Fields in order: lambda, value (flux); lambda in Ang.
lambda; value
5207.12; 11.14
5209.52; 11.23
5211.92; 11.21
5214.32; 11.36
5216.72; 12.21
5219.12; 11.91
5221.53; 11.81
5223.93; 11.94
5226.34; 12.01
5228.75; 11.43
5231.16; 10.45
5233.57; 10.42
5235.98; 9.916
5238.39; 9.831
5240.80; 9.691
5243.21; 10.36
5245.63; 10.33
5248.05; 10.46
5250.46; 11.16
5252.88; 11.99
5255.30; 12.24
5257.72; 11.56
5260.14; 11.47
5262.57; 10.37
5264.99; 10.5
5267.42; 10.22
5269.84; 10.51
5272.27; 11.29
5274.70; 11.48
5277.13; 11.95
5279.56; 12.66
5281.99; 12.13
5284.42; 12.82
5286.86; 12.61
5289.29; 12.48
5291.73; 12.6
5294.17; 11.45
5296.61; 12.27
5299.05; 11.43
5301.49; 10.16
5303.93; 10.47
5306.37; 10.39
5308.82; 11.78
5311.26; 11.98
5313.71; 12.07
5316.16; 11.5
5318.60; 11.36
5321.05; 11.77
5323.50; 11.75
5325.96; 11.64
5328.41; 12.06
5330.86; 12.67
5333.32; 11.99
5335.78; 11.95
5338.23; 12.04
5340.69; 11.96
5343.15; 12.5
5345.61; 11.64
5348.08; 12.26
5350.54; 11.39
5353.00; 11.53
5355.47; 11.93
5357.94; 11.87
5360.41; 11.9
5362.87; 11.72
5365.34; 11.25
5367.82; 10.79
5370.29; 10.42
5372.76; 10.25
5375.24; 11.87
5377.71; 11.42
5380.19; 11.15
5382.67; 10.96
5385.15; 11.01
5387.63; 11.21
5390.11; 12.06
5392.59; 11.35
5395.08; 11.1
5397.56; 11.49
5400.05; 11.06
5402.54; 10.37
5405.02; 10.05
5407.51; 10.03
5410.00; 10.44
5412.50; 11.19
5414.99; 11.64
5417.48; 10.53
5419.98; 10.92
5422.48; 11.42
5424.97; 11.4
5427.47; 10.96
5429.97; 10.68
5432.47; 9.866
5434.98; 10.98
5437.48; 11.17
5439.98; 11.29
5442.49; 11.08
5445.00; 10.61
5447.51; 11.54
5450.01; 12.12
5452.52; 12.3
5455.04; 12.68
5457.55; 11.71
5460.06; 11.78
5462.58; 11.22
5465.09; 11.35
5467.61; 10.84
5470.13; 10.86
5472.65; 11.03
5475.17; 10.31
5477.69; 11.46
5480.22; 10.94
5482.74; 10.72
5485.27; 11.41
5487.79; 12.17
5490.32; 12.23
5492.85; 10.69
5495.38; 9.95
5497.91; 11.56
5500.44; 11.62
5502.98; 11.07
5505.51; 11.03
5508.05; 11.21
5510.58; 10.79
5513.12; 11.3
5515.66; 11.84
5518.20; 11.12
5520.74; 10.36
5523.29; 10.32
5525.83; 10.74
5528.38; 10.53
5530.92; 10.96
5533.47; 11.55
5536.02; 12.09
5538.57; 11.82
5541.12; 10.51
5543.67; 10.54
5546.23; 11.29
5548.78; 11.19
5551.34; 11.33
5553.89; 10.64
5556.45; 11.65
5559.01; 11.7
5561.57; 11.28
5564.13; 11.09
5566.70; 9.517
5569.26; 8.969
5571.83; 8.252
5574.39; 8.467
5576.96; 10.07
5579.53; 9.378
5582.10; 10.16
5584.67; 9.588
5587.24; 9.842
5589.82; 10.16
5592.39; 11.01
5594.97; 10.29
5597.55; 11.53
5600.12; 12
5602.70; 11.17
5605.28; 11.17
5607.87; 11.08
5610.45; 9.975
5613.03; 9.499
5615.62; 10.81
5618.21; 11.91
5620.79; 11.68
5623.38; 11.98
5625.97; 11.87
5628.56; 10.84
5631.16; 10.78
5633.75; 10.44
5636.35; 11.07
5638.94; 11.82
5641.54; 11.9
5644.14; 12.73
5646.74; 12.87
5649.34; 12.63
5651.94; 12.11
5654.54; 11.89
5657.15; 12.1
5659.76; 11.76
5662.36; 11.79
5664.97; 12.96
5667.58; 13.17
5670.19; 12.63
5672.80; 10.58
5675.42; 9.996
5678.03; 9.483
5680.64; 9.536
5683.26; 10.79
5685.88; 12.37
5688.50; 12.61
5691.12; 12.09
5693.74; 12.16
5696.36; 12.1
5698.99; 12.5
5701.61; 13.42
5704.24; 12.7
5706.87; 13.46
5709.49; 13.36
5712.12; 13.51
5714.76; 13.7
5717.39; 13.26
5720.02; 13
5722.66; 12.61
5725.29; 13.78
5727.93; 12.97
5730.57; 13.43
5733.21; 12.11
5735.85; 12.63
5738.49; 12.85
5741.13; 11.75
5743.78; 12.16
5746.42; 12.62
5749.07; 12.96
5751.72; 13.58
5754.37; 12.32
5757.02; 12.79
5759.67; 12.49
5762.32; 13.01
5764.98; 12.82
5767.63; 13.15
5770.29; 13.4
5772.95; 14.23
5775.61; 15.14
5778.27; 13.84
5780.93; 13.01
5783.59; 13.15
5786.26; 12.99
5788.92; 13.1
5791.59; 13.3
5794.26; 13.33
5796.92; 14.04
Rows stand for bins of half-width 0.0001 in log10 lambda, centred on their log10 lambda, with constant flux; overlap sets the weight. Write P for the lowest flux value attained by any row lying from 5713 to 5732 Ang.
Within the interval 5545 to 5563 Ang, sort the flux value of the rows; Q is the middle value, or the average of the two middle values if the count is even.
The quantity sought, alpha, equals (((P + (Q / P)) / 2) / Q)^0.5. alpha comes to 0.773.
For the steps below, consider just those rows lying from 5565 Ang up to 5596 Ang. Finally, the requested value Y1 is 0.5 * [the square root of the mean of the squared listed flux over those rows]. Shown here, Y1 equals 4.84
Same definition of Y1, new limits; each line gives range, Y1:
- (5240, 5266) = 5.47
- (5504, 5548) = 5.54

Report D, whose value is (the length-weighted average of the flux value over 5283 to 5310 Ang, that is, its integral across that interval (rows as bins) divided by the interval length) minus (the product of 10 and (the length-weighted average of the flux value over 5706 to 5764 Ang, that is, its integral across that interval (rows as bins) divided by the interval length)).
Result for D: -118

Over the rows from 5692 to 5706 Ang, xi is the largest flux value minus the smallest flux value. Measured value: 1.32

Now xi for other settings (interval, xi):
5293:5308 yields 2.11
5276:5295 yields 1.37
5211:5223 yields 1.00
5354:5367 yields 0.68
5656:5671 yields 1.41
